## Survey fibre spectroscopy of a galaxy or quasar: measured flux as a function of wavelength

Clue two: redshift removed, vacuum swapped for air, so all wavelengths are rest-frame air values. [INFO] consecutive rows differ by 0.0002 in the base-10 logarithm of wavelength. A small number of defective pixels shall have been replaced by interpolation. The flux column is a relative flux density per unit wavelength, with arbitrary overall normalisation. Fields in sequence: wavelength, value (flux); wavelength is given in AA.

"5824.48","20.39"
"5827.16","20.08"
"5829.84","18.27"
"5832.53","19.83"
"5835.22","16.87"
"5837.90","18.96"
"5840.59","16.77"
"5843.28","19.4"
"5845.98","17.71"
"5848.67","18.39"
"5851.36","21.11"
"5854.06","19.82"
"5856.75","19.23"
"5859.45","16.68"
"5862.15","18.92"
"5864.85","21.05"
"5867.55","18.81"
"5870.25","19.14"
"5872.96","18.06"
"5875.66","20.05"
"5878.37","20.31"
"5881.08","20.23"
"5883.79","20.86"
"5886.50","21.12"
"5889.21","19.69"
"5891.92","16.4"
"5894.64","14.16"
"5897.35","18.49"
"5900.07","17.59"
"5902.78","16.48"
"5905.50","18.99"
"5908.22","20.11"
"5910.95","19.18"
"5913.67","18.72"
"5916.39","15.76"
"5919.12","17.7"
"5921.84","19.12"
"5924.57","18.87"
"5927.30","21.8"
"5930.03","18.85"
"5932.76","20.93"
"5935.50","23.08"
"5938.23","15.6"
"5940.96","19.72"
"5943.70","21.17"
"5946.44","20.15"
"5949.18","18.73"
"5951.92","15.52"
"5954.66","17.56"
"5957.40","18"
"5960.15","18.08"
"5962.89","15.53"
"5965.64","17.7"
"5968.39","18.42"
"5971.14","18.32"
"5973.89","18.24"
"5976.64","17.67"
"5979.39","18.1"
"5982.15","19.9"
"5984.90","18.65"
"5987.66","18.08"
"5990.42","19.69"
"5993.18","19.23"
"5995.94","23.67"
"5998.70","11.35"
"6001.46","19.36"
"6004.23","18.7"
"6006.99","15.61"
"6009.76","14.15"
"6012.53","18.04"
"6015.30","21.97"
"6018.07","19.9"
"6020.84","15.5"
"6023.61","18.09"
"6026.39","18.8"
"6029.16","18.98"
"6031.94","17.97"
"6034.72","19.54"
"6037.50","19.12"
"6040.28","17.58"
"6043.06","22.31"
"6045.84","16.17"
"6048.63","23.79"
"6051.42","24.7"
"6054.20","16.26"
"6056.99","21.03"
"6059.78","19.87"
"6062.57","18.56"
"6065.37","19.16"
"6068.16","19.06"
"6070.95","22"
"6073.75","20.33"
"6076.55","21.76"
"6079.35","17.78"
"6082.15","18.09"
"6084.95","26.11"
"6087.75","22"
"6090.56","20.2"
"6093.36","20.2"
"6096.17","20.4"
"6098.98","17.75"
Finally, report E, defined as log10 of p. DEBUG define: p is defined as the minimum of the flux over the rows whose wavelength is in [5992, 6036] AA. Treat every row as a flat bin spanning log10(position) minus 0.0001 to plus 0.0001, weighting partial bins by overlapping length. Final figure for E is 1.05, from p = 11.35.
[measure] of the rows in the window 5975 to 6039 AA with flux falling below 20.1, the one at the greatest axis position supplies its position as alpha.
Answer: 6037.50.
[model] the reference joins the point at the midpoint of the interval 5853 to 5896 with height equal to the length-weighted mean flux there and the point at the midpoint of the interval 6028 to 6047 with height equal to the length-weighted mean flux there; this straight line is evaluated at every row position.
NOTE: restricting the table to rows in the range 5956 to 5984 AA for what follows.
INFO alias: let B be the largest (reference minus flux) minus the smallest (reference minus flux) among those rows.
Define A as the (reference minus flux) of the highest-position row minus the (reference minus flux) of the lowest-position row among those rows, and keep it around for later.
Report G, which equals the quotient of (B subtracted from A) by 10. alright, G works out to -0.63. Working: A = -2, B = 4.4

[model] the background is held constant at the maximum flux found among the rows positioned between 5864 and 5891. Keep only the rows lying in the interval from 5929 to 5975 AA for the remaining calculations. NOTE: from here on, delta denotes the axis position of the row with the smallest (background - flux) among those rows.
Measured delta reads 5935.50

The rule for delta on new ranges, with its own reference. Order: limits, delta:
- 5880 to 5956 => 5935.50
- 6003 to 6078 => 6051.42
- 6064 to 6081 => 6070.95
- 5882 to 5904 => 5886.50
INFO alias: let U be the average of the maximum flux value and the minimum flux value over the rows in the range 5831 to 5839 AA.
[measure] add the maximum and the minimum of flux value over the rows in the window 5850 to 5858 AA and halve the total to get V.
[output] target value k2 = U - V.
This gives -1.8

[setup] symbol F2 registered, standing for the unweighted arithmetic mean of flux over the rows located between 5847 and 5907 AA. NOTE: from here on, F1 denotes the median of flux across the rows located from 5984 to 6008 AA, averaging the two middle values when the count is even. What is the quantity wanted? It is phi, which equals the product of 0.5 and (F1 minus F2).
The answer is -0.1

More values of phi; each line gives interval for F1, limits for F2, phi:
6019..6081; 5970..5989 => 0.3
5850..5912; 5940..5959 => 0.2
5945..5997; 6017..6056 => -0.5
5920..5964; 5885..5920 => 0.4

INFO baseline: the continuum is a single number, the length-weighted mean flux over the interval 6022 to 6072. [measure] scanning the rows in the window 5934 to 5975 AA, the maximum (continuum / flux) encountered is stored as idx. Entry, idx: 1.26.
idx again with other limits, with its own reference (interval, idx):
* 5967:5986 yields 1.11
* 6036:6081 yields 1.21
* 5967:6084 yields 1.73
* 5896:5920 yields 1.24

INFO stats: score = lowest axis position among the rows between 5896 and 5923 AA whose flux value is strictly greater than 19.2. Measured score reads 5908.22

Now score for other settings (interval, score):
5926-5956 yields 5927.30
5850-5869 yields 5851.36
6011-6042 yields 6015.30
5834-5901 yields 5843.28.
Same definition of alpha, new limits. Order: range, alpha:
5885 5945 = 5940.96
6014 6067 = 6065.37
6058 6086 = 6082.15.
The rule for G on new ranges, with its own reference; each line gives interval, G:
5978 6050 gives -1.83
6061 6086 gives -1.59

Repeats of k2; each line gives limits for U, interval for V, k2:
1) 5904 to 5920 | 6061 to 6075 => -2.3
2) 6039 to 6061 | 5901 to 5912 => 2.1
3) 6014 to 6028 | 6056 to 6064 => -1.1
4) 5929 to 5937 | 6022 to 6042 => 2.4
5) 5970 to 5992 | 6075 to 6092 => -3.2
